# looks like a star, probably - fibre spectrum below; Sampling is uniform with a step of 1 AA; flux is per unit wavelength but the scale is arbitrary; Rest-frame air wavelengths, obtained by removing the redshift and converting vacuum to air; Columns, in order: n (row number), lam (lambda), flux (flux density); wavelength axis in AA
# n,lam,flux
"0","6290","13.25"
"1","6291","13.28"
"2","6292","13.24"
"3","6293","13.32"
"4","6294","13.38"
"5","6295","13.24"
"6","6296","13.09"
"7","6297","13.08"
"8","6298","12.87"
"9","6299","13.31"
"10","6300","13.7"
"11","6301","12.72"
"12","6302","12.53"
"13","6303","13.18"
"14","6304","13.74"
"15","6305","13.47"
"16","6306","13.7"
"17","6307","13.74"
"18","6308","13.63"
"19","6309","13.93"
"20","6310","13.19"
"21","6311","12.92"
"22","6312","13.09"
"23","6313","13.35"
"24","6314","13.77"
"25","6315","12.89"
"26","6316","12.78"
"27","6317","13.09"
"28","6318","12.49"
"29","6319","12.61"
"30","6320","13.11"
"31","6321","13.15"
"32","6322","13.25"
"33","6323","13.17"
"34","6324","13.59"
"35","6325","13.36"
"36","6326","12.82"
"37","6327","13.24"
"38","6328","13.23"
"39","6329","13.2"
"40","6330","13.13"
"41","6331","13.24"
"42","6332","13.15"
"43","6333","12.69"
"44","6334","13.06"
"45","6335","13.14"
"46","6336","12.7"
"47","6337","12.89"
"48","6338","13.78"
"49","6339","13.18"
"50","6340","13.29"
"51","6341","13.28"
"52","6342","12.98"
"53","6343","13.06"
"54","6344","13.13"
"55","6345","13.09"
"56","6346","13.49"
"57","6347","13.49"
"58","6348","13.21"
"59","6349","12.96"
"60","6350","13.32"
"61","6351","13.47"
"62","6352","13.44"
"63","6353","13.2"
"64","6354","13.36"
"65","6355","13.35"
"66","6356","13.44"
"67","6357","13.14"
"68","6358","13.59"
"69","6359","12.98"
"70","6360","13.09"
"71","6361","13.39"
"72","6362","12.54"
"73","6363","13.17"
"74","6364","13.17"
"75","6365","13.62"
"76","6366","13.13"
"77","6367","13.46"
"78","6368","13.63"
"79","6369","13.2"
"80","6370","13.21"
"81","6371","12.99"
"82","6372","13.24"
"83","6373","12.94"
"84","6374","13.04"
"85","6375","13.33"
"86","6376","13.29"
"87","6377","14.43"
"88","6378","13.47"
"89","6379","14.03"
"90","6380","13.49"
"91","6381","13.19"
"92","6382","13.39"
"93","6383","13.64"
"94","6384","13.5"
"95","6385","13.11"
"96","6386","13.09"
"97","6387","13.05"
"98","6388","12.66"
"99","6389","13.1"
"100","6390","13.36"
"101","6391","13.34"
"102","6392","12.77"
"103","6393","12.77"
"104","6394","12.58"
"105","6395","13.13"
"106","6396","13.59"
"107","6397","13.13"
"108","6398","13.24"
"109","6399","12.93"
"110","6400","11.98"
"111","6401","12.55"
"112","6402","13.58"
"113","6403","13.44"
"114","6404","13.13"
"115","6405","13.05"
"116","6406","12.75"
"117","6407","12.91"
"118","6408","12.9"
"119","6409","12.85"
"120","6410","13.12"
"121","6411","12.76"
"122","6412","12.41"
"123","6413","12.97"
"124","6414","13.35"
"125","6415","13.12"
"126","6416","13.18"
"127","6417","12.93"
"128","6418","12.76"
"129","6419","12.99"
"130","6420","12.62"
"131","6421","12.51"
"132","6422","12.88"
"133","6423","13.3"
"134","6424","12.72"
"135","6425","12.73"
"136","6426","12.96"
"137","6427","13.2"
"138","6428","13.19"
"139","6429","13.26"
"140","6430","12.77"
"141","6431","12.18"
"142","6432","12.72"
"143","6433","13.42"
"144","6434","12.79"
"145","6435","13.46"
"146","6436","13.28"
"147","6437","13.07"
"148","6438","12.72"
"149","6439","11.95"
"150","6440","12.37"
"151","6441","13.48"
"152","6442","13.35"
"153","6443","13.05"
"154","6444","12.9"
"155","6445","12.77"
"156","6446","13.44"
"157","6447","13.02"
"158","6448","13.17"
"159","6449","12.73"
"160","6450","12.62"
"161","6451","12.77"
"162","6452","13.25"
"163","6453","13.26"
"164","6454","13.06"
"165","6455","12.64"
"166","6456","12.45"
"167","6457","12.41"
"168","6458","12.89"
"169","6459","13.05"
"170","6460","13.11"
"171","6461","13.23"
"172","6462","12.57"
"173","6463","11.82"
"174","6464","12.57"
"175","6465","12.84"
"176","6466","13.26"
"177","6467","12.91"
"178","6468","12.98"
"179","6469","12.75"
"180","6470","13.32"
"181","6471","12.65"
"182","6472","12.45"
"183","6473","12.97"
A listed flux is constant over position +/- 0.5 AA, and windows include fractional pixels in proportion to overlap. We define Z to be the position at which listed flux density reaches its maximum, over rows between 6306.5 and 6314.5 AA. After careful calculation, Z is 6309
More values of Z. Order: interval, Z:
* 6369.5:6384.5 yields 6377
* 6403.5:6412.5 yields 6404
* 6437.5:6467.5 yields 6441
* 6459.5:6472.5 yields 6470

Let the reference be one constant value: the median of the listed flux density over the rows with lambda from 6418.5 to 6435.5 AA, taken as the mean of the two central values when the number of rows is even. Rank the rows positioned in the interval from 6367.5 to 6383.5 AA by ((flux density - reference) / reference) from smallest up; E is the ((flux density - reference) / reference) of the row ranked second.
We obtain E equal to 0.009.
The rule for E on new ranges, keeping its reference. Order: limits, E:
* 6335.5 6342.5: 0.001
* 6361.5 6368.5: 0.019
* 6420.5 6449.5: -0.054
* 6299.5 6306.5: -0.012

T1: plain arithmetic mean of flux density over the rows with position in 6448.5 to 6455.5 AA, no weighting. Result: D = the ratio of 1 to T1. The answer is 0.0775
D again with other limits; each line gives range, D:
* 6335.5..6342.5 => 0.0760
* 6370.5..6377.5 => 0.0751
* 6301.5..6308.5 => 0.0745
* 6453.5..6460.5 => 0.0781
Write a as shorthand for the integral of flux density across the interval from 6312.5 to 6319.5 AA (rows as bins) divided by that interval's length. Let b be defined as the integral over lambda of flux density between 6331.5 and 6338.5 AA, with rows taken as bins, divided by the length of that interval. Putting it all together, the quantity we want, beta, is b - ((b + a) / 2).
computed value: 0.03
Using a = 13.0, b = 13.06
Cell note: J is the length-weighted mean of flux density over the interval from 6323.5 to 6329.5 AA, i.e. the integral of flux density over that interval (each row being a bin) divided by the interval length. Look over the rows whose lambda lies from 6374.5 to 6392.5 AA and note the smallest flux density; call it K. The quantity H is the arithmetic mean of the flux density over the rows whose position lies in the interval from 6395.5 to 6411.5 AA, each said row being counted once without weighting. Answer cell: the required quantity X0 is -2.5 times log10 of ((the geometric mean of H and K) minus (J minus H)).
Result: -2.749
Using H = 13.0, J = 13.2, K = 12.66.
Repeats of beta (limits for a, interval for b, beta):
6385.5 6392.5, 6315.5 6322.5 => -0.06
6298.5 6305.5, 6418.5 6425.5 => -0.21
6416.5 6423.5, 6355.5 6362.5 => 0.16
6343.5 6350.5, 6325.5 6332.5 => -0.05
